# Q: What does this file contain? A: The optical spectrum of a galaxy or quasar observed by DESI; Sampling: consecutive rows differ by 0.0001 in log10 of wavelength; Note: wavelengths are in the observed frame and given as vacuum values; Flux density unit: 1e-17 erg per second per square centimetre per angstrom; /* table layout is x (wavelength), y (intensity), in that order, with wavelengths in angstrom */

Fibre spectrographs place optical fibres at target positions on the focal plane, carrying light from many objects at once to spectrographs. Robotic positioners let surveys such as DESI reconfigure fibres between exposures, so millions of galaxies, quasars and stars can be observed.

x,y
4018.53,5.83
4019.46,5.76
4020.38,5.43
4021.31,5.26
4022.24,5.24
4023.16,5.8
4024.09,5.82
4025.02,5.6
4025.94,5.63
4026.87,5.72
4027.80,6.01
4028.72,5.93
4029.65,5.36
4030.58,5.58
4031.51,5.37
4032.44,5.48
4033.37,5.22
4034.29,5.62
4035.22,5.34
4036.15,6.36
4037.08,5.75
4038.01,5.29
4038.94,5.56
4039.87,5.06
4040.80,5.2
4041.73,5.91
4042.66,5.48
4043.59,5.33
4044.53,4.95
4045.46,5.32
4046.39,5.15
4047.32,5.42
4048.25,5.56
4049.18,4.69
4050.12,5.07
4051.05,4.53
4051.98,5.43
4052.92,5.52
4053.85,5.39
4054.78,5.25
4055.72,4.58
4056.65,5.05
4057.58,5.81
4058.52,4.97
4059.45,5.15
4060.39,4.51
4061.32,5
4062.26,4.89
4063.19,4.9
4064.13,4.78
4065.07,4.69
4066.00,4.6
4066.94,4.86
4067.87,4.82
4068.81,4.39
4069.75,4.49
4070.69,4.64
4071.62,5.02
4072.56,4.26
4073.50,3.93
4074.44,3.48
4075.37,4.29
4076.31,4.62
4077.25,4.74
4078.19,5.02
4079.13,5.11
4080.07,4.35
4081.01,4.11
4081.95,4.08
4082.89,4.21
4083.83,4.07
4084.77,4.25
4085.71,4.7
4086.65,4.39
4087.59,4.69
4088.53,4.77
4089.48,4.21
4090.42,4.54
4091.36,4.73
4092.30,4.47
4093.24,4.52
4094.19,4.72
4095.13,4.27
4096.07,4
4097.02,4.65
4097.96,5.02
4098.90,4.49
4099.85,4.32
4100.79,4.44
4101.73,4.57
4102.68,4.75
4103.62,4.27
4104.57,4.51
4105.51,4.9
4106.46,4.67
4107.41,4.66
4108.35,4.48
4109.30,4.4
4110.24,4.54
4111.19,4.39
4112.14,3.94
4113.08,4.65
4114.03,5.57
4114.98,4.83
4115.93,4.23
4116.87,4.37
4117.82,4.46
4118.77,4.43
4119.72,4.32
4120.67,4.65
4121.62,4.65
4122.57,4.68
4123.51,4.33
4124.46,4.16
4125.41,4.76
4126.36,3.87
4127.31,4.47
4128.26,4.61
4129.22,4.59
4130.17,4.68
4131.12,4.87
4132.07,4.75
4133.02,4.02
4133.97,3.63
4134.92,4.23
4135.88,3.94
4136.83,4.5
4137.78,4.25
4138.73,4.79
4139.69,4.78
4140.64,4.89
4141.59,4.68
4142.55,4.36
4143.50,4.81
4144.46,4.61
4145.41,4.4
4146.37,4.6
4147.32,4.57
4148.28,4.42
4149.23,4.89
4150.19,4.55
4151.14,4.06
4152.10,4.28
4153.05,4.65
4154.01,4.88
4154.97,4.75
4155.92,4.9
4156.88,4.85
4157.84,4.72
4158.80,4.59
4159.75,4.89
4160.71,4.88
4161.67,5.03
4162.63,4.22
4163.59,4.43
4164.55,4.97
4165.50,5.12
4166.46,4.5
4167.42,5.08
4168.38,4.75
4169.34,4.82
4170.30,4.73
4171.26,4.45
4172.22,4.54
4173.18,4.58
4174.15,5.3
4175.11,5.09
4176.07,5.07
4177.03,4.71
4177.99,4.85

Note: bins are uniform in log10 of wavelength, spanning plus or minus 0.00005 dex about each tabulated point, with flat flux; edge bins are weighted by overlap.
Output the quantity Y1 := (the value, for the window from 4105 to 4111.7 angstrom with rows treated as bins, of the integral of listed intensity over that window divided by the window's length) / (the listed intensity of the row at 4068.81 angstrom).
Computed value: 1.04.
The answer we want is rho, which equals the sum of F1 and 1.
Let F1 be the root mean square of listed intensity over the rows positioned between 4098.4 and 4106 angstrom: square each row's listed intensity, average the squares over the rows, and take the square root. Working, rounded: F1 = 4.54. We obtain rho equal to 5.54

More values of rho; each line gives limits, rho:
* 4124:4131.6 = 5.51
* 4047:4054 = 6.21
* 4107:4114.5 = 5.60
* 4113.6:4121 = 5.63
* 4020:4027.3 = 6.57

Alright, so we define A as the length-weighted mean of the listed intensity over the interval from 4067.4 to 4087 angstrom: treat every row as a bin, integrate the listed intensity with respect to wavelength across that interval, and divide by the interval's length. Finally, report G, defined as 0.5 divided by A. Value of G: 0.113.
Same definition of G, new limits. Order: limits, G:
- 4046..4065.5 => 0.099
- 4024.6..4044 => 0.090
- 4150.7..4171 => 0.106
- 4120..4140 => 0.113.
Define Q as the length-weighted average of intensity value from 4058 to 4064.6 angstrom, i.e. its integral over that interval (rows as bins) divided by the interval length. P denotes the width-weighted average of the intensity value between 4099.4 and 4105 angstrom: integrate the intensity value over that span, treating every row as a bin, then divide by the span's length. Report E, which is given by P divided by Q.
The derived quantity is 0.92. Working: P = 4.48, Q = 4.89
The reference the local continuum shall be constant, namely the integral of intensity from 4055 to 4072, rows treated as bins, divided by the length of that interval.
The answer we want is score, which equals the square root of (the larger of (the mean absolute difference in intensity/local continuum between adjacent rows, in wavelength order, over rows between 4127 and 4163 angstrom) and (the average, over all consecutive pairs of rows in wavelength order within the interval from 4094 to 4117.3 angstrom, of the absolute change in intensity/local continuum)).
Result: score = 0.27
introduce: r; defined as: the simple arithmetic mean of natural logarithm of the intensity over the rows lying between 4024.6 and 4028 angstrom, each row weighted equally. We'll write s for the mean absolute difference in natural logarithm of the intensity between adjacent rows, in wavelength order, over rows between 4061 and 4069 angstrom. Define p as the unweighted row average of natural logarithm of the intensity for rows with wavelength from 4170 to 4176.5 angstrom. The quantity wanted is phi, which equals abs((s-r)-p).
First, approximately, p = 1.57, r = 1.75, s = 0.03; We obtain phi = 3.29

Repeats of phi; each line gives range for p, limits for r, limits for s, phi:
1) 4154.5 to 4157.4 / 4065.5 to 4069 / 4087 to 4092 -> 3.05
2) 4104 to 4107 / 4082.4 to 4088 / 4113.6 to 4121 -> 2.96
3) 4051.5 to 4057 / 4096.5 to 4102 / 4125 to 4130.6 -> 3.09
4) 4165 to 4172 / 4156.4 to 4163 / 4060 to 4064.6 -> 3.08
